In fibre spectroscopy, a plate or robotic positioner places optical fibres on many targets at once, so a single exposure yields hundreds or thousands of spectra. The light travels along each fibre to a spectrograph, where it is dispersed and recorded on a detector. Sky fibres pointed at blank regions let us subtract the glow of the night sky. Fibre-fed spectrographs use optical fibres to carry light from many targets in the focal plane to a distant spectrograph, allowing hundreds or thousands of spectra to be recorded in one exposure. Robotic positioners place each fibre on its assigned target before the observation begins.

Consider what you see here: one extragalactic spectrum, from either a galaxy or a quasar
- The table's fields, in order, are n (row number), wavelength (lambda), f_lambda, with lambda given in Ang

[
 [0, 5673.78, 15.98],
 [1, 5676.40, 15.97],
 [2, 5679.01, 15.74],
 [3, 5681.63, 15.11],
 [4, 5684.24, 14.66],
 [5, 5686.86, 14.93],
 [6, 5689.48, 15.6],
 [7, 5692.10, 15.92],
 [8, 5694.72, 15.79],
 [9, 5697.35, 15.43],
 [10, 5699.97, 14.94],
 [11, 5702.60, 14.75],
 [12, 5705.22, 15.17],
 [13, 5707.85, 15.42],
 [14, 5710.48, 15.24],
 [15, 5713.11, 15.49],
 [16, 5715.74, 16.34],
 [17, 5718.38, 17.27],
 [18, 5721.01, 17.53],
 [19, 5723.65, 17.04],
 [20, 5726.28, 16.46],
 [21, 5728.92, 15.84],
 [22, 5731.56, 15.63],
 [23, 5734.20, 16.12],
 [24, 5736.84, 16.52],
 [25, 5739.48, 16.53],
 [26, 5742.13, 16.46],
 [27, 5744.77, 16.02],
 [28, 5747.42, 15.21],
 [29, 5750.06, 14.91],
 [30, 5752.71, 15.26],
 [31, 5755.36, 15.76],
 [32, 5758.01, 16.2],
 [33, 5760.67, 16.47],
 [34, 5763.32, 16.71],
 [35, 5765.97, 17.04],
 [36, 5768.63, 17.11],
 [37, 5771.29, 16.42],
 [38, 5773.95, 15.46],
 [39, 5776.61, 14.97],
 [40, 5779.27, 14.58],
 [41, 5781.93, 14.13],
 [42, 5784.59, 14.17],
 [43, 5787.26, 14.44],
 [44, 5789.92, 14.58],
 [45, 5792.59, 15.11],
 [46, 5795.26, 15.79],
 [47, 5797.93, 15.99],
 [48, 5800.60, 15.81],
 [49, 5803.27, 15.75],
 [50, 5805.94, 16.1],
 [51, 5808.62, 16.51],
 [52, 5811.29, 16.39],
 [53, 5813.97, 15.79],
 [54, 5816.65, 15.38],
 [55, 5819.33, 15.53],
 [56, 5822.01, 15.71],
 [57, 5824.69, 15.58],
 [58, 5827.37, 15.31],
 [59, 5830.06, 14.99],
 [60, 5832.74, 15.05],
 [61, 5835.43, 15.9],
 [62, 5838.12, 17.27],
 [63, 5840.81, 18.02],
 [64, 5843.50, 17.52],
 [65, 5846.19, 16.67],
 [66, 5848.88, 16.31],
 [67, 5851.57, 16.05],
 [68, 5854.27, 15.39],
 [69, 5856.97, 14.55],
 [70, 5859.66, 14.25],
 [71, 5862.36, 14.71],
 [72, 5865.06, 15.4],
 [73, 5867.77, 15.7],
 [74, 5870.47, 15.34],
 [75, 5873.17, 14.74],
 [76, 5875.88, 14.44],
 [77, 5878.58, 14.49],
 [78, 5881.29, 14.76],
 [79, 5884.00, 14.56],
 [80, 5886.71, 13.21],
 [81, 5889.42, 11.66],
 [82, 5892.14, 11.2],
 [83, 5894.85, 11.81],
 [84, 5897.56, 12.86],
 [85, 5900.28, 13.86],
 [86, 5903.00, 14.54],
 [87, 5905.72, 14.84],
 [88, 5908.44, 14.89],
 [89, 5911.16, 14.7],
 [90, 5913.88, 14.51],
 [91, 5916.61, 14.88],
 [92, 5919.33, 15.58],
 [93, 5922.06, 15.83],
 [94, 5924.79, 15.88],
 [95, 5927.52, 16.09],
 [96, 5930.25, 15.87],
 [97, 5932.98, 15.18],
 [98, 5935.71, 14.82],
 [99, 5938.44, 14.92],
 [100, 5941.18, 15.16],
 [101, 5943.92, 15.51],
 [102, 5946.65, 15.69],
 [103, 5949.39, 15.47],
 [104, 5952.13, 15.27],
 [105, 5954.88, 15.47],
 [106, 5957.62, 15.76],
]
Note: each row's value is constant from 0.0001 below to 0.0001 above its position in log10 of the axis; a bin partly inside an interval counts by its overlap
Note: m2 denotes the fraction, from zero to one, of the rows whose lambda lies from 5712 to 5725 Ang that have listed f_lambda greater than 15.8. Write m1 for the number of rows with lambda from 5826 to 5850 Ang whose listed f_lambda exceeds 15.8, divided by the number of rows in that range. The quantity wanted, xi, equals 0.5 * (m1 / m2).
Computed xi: 0.4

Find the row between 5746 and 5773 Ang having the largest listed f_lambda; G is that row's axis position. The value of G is 5768.63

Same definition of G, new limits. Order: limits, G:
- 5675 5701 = 5676.40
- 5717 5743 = 5721.01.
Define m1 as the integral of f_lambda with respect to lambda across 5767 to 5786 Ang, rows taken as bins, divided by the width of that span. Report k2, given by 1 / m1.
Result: 0.0654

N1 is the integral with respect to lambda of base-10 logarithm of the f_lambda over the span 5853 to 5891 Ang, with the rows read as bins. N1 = 44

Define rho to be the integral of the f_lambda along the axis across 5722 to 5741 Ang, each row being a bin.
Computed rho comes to 310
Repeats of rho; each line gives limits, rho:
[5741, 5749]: 127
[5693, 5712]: 290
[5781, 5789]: 114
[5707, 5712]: 77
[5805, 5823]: 286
